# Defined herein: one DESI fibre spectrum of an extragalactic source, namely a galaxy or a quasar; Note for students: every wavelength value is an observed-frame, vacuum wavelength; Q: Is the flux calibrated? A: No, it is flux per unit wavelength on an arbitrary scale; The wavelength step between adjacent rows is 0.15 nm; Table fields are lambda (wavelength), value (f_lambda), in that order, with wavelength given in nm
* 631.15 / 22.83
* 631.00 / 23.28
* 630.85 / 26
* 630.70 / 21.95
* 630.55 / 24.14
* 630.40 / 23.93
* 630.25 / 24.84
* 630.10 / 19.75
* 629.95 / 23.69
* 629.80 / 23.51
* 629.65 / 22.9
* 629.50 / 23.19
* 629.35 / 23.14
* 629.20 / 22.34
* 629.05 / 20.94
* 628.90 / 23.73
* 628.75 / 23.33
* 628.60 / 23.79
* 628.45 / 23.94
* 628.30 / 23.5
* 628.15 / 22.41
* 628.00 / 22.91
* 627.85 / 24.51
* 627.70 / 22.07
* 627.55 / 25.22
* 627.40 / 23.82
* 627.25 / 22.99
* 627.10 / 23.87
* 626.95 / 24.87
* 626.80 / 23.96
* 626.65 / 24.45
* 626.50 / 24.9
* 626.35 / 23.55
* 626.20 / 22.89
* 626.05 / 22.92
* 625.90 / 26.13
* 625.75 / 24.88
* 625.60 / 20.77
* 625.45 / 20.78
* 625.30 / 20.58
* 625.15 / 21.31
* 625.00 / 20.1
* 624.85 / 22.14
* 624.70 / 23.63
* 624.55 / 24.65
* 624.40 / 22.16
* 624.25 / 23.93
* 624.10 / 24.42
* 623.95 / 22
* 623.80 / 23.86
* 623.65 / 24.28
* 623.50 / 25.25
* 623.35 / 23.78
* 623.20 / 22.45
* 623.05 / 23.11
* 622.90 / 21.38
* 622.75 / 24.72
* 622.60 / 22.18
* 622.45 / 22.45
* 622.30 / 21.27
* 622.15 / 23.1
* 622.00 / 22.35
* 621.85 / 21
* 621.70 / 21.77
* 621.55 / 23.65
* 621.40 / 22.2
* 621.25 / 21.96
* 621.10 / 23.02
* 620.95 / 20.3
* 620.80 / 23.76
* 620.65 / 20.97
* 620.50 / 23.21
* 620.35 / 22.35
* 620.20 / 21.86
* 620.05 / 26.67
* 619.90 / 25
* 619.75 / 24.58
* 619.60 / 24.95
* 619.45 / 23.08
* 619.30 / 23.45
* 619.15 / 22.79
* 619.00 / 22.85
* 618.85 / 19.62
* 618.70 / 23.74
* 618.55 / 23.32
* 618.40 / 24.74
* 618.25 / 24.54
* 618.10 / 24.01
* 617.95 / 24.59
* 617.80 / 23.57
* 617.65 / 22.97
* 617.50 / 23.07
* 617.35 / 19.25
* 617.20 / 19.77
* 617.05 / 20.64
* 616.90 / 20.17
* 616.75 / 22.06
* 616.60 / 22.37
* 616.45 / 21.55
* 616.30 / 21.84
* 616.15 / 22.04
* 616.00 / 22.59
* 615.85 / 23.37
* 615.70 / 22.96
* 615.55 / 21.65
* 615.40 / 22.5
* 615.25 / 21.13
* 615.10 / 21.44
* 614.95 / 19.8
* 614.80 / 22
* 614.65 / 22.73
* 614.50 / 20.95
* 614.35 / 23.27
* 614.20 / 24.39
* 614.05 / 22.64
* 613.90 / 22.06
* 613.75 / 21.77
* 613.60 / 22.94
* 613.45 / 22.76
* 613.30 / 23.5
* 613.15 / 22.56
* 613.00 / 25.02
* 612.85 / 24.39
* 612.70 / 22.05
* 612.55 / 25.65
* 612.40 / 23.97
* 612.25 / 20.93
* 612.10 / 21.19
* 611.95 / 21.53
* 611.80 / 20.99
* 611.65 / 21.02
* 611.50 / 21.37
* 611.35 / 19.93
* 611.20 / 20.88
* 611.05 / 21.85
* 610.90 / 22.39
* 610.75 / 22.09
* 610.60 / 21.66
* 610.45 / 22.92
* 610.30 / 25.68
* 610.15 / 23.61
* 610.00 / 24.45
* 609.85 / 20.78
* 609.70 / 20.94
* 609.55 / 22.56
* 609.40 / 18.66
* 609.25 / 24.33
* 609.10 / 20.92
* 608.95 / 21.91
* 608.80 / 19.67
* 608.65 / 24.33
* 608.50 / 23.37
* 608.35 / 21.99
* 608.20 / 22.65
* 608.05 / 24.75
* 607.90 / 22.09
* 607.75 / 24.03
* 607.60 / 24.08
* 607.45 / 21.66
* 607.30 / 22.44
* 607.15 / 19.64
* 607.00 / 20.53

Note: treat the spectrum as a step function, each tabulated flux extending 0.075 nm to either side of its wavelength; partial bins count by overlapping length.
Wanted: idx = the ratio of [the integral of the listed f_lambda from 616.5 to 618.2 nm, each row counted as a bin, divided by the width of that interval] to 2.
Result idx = 11.0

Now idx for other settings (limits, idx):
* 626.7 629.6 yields 11.7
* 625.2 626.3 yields 11.3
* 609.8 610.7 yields 11.6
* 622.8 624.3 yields 11.7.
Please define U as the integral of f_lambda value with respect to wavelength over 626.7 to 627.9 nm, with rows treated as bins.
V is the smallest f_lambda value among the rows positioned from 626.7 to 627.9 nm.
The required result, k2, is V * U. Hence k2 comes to 633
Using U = 28.7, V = 22.07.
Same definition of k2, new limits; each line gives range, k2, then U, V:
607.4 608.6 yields 601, 27.8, 21.66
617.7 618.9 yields 555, 28.3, 19.62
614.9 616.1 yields 522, 26.4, 19.8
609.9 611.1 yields 599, 27.7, 21.66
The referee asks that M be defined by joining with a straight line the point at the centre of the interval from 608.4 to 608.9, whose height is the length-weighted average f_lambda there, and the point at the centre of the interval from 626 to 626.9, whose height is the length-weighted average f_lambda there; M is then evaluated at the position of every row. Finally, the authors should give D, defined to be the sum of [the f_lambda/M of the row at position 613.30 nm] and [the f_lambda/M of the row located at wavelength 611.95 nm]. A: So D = 1.98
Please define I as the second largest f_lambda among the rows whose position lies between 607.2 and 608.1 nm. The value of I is 24.08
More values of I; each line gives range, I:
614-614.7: 23.27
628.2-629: 23.79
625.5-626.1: 24.88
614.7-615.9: 22.96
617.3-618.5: 24.59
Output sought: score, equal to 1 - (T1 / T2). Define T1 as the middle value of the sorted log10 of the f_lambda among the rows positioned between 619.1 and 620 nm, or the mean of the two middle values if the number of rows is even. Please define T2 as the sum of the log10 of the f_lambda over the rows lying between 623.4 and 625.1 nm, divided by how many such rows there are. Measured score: -0.010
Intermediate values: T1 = 1.38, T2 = 1.37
